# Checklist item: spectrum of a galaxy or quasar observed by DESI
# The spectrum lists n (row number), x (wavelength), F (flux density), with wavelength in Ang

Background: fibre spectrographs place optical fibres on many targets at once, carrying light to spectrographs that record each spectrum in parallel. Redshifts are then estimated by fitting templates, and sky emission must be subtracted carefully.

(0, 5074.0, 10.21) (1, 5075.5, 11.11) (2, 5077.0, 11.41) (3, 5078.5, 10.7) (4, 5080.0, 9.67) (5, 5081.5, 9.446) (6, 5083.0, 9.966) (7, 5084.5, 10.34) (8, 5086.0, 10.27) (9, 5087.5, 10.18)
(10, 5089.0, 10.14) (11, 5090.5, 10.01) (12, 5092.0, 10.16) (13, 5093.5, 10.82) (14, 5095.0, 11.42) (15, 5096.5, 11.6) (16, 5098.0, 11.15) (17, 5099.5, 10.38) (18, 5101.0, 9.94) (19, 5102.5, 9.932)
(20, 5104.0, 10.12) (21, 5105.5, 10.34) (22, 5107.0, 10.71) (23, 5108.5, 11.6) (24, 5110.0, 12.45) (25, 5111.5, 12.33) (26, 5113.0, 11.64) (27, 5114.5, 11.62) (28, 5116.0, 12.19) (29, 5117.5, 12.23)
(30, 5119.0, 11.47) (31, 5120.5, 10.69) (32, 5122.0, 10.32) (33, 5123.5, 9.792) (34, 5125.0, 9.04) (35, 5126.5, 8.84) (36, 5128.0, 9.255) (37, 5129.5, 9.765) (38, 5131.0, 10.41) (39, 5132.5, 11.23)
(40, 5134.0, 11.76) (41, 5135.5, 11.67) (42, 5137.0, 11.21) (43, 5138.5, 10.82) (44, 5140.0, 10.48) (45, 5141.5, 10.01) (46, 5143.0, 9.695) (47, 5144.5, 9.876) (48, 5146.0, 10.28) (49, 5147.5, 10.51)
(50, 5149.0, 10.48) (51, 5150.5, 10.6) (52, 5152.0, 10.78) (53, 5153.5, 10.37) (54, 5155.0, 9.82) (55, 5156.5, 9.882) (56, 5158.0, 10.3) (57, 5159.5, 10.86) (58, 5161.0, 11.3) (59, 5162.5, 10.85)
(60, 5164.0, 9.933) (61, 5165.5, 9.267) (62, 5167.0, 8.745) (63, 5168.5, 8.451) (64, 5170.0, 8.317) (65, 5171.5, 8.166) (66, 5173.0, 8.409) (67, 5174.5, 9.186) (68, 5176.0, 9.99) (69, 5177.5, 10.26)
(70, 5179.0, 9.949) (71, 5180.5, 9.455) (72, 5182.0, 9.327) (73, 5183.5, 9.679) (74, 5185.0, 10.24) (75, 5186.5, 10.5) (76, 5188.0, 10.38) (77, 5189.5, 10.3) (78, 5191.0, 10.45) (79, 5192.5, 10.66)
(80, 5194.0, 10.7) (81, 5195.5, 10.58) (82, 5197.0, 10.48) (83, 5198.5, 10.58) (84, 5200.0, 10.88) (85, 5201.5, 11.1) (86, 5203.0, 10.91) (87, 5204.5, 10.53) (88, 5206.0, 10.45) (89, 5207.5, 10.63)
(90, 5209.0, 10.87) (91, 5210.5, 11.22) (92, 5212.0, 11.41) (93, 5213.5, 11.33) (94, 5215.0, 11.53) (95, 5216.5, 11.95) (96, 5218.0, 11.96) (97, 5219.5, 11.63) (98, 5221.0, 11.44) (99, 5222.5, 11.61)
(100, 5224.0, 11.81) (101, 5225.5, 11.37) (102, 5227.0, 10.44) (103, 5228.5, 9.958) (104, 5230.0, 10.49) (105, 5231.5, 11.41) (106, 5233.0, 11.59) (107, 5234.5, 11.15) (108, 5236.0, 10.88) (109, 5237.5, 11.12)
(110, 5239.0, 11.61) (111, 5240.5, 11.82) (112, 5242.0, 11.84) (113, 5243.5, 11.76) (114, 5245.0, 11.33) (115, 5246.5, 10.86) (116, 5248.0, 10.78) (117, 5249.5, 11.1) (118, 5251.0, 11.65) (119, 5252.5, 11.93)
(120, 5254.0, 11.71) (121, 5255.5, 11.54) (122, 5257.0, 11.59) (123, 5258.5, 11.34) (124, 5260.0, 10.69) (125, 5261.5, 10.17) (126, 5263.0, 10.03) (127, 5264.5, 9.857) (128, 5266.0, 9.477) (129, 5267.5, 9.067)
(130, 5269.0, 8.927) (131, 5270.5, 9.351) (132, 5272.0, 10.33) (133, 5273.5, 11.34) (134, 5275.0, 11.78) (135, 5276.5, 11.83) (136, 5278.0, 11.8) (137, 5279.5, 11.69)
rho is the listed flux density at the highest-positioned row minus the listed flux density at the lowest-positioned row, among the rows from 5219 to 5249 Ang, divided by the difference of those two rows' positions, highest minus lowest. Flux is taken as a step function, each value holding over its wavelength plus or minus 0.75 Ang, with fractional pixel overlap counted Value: -0.03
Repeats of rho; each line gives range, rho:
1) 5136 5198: -0.01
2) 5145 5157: -0.04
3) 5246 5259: 0.04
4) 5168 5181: 0.08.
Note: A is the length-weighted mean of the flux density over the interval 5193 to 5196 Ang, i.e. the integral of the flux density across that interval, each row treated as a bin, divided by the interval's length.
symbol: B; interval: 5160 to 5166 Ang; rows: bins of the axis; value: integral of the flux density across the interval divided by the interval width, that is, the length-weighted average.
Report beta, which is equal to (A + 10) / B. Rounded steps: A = 10.6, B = 10.40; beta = 1.98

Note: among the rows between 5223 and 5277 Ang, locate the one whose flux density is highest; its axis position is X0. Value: 5252.5 Ang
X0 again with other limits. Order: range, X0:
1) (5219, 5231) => 5224.0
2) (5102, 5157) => 5110.0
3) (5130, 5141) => 5134.0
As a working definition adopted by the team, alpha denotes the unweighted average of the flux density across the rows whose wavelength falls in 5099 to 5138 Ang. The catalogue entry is 10.8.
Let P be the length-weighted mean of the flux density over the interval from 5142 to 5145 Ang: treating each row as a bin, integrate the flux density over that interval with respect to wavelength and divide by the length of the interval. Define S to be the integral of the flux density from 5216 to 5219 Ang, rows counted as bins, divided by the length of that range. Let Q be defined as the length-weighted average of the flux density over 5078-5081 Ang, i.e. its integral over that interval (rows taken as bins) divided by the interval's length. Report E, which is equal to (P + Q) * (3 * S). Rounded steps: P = 9.8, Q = 10.1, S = 11.9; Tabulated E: 711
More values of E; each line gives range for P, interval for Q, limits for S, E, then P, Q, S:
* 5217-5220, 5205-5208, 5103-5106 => 684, 11.8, 10.5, 10.2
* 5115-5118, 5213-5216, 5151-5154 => 751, 12.2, 11.5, 10.6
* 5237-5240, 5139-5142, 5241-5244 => 770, 11.4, 10.3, 11.8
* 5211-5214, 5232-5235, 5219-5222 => 787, 11.4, 11.4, 11.5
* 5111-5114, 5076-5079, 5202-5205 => 743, 11.9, 11.1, 10.8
